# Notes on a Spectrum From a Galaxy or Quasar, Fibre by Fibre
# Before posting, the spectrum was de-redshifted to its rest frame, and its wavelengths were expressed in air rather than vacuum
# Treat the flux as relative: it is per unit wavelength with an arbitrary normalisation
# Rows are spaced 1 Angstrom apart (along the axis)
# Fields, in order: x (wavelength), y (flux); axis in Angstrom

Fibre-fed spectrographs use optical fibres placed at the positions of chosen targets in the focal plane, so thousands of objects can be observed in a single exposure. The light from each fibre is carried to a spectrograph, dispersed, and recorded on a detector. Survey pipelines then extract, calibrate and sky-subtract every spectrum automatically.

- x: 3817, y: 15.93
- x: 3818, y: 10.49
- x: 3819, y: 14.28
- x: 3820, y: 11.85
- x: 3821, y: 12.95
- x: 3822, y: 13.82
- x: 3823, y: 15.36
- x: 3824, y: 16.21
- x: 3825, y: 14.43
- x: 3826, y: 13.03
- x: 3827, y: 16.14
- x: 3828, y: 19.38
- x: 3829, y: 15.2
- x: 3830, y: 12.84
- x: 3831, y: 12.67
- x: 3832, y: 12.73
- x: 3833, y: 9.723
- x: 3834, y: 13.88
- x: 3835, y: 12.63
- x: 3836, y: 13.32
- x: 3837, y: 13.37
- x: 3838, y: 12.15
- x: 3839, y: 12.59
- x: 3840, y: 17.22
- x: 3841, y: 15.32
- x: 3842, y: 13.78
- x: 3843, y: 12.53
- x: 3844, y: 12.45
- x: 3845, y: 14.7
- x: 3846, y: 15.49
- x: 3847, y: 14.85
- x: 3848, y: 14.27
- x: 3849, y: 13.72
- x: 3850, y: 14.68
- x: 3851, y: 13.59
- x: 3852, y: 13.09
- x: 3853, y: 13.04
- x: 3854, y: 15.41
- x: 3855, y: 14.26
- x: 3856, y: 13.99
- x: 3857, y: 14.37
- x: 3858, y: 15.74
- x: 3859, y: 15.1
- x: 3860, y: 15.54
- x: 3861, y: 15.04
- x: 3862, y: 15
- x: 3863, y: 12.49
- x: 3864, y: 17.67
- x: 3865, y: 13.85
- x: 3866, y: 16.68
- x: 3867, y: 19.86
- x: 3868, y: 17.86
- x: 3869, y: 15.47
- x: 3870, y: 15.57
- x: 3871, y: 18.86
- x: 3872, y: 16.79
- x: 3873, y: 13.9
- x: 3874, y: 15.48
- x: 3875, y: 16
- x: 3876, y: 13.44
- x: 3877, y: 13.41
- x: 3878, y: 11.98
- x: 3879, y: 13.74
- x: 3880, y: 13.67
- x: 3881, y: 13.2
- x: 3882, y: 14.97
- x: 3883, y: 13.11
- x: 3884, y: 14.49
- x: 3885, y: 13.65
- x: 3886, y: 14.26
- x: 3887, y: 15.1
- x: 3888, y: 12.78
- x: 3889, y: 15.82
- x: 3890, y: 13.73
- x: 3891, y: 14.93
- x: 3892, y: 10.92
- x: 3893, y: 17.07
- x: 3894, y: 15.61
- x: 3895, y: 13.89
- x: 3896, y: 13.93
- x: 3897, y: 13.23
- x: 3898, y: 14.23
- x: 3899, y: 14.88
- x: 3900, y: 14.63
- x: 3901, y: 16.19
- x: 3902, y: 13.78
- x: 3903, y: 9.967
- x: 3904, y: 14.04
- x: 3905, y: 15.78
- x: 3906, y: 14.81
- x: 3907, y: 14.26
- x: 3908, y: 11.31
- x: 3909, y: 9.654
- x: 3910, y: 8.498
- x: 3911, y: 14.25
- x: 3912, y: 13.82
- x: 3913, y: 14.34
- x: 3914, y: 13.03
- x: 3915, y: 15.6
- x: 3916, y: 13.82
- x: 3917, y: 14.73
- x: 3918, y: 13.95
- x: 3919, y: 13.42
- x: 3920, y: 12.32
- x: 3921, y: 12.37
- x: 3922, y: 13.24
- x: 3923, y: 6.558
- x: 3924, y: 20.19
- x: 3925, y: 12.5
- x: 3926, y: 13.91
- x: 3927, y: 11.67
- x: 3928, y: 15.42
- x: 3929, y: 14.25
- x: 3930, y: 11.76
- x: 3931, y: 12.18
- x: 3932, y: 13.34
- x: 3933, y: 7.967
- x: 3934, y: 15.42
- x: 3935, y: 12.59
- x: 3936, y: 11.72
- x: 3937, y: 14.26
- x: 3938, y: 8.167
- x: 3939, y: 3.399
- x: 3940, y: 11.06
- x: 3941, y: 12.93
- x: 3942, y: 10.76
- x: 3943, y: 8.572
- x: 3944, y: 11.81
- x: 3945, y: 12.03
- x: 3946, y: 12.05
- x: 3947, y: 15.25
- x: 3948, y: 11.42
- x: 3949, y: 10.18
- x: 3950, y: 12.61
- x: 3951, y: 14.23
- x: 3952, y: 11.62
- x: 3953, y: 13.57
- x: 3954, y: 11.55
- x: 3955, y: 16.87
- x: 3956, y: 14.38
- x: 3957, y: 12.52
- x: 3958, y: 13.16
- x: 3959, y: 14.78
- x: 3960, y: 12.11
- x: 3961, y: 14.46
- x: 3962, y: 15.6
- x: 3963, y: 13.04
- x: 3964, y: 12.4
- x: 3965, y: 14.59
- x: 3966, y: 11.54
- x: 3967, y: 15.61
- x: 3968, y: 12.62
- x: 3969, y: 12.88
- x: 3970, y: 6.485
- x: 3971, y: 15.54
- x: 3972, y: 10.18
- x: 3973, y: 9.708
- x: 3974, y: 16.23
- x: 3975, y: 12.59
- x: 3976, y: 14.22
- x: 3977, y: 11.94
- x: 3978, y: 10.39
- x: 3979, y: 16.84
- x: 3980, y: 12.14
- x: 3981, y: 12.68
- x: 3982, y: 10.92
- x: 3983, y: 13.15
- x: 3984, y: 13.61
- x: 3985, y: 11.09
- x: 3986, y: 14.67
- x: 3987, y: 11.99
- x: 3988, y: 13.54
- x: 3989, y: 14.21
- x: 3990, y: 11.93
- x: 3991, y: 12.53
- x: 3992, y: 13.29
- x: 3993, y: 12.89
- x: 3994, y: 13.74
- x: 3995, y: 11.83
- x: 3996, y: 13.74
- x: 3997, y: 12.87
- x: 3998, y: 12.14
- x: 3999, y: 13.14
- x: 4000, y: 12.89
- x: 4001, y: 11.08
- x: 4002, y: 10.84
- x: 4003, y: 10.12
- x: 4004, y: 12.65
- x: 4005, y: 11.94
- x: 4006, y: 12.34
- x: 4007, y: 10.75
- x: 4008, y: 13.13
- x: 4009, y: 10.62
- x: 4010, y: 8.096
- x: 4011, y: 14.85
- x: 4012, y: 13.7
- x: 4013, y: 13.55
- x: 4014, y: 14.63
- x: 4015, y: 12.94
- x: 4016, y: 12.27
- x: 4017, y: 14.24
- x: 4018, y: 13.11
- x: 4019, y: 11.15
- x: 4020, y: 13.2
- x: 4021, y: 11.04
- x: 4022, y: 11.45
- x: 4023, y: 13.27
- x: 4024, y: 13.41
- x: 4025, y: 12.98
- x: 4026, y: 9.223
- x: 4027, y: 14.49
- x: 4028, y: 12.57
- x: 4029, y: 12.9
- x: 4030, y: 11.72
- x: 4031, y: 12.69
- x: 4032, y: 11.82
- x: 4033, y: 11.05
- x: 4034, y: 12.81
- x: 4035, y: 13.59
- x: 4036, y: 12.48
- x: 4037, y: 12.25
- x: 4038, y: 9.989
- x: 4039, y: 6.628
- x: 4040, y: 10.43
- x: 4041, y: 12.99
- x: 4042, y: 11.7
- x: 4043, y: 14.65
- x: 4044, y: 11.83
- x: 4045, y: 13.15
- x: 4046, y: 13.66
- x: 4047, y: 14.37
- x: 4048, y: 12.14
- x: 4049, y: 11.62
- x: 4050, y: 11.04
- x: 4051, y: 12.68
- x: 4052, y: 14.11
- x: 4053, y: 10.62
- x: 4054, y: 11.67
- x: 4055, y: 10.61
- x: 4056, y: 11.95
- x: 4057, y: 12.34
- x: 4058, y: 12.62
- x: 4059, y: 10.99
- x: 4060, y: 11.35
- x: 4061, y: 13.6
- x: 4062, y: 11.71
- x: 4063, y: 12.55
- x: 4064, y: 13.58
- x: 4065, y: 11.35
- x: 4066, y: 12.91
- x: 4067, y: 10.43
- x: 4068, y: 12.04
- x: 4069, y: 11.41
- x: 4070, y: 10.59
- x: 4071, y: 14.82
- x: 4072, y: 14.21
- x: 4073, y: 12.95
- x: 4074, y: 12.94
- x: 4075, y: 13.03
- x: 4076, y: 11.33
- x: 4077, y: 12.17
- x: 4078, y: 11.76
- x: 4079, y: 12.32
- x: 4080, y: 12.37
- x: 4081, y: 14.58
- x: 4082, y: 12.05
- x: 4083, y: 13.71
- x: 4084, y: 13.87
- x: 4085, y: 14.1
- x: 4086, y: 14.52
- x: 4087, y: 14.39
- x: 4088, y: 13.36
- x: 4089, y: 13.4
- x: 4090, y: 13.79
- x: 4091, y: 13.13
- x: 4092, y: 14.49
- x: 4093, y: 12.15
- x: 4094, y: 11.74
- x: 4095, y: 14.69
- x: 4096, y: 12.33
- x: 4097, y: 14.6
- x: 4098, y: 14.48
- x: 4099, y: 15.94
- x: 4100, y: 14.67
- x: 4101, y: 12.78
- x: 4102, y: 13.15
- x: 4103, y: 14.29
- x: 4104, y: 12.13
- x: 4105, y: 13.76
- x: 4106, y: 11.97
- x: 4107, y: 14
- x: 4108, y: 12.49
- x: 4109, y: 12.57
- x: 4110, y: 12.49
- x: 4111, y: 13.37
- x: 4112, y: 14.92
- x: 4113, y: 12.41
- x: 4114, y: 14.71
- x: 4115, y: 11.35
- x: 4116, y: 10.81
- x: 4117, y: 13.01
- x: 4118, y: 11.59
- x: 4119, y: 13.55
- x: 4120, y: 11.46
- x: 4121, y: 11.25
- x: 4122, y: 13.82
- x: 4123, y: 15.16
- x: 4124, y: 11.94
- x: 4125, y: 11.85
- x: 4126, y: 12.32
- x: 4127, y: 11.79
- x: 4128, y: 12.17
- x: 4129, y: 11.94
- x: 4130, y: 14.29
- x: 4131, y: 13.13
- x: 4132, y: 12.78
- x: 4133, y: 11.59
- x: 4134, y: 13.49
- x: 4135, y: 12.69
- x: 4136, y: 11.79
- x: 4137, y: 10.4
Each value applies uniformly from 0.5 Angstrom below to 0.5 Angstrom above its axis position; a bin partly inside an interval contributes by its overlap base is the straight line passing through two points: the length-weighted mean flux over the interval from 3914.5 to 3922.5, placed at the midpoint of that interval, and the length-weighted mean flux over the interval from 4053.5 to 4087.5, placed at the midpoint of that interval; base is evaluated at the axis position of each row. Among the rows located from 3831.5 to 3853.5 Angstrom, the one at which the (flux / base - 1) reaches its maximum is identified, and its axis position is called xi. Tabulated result 3840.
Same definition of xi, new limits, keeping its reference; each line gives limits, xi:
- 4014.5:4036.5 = 4027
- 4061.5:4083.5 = 4071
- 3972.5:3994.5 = 3979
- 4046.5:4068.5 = 4047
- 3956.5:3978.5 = 3974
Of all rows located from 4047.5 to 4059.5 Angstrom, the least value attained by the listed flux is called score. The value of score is 10.61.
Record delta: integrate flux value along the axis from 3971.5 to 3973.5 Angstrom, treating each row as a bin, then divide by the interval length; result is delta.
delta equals 9.9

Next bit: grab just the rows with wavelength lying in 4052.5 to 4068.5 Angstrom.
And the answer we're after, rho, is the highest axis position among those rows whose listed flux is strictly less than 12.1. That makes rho 4068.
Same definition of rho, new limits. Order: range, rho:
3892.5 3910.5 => 3910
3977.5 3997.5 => 3995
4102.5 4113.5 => 4106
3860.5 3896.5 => 3892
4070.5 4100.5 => 4094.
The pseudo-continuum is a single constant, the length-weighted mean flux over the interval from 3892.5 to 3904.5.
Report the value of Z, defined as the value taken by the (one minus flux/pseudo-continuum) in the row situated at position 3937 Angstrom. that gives 0.00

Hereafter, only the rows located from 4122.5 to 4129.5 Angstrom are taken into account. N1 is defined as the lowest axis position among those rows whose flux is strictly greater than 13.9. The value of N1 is 4123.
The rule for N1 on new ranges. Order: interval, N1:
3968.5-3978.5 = 3971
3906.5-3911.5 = 3907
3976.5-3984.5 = 3979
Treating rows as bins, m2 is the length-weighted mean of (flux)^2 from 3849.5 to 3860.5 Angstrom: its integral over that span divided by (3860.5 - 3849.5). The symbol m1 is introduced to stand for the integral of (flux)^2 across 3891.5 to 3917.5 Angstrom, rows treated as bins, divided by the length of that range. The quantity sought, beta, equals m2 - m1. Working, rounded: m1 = 192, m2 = 209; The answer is 17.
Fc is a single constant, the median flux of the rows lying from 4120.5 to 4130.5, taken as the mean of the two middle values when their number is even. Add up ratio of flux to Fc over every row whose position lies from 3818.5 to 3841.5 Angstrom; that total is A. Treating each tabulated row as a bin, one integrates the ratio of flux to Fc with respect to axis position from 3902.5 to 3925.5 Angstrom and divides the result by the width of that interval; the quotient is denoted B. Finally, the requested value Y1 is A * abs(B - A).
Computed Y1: 680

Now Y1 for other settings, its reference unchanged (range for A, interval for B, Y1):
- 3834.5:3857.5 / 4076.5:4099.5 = 679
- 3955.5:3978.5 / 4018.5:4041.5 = 583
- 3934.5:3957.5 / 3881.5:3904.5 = 488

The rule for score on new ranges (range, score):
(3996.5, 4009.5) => 10.12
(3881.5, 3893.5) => 10.92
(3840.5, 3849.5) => 12.45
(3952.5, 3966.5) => 11.54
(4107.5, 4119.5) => 10.81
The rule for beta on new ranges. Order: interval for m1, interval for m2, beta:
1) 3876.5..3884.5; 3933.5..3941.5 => -47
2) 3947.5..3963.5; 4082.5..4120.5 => 0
